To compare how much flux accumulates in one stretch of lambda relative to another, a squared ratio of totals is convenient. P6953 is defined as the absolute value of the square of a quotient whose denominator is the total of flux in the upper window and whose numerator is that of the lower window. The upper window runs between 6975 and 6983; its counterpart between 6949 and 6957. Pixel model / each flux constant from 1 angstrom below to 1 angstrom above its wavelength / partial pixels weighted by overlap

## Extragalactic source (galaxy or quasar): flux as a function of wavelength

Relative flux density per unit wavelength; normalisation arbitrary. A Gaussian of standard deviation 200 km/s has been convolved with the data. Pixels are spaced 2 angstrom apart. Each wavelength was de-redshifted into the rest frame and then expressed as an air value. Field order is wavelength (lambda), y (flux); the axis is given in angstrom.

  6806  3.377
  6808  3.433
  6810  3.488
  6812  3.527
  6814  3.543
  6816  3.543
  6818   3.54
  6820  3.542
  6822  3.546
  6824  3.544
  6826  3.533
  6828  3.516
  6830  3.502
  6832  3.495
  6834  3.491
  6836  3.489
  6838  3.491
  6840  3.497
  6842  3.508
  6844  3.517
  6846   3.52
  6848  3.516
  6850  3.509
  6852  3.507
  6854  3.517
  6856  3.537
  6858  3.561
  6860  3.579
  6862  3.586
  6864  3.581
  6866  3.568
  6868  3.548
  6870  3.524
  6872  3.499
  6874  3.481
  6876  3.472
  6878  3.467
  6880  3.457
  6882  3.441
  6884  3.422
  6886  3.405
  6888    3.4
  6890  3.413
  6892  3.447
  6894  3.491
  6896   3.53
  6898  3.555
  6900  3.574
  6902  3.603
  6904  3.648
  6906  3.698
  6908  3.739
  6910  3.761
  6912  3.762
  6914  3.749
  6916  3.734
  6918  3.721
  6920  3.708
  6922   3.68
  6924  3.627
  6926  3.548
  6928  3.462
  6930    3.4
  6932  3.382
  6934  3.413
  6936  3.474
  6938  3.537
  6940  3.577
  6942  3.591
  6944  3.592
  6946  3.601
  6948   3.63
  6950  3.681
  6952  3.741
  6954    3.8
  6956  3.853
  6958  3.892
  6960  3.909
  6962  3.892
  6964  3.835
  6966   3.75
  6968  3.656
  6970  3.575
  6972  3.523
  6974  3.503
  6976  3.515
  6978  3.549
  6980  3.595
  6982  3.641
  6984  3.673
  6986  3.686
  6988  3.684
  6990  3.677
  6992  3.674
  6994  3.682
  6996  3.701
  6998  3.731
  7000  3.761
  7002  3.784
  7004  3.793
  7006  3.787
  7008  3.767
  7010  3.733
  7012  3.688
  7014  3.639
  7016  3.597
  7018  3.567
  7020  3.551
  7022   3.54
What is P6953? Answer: 1.11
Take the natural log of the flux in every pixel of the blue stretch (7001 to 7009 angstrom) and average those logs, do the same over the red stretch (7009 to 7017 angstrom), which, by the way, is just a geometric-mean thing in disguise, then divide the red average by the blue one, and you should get 0.98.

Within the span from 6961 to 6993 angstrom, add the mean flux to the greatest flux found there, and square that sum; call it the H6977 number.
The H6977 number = 56.9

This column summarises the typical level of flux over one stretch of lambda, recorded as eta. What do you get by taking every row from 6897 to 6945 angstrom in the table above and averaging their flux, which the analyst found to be 3.61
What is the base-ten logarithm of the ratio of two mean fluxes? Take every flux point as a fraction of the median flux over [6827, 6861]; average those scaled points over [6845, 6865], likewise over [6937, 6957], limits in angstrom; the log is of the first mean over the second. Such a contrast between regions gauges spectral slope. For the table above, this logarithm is -0.014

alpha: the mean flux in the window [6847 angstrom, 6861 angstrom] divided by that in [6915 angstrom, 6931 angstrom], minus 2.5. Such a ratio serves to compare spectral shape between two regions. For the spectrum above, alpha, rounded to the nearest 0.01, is -1.52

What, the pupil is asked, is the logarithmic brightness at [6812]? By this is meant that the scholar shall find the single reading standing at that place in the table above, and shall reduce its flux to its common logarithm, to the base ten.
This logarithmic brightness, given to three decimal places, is 0.547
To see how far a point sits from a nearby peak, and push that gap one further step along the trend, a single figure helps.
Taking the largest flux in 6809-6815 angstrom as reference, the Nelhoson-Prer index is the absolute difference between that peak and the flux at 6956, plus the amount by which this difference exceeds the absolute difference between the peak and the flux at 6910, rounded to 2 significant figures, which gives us 0.40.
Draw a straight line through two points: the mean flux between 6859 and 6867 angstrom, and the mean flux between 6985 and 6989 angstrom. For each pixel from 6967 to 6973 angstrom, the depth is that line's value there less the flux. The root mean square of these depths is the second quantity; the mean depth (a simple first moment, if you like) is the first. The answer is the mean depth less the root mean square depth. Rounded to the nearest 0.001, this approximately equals -0.017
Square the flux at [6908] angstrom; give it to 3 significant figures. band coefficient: 14.0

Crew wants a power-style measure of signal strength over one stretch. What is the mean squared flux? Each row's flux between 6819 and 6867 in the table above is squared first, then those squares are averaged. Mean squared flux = 12.4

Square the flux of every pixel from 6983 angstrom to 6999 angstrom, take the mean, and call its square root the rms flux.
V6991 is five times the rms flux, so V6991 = 18.4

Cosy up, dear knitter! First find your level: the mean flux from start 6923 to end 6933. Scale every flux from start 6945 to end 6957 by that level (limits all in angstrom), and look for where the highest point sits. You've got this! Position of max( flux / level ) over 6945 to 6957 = 6956 angstrom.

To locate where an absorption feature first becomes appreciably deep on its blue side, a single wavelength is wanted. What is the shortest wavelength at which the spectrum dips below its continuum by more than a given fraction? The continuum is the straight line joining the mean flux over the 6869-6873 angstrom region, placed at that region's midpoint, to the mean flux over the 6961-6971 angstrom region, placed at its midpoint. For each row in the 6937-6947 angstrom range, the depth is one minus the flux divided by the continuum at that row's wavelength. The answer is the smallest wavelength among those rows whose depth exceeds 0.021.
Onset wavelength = 6938 angstrom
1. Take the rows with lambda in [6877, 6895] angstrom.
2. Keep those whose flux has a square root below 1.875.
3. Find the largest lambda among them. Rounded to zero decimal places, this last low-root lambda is 6894 angstrom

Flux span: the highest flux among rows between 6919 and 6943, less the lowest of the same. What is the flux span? 0.33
